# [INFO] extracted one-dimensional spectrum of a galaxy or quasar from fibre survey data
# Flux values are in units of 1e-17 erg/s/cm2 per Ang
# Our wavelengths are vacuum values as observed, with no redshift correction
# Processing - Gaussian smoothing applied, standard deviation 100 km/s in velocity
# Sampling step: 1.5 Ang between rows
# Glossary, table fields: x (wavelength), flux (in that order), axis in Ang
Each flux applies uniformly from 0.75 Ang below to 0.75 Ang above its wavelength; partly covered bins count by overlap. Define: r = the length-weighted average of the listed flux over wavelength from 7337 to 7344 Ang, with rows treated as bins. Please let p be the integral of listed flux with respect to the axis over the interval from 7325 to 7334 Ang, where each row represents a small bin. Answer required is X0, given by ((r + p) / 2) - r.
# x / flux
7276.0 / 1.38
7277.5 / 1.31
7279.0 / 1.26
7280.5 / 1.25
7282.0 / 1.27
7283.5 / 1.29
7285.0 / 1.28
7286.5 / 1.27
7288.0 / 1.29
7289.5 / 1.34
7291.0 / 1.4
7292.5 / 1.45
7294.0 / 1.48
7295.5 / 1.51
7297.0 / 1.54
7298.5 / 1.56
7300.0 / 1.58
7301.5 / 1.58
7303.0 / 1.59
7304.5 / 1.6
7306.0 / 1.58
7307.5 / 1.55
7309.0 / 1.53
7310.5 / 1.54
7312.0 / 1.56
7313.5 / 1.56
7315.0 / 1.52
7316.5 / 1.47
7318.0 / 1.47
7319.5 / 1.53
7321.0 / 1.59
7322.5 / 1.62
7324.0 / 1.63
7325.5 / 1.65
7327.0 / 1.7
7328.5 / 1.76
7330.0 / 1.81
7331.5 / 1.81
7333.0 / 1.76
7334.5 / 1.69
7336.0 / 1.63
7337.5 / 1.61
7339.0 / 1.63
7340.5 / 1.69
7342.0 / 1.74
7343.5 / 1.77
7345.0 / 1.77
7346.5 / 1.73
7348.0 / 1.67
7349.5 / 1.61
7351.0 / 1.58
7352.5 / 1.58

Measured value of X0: 7.0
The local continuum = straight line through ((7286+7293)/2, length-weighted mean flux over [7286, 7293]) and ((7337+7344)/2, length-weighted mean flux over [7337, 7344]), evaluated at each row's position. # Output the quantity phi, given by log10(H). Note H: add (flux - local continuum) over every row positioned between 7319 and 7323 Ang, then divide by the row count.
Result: -1.7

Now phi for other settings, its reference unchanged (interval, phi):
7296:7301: -0.8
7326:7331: -0.8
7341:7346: -1.3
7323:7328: -1.1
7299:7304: -0.8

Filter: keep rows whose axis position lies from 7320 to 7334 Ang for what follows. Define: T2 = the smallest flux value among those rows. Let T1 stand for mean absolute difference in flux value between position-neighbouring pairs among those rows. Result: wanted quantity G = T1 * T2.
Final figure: 0.054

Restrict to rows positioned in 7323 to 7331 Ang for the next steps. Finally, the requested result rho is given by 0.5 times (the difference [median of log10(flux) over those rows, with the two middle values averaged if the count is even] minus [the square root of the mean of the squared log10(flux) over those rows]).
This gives -0.0014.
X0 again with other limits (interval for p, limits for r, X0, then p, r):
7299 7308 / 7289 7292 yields 6.4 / 14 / 1.38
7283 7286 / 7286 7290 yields 1.3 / 4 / 1.30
